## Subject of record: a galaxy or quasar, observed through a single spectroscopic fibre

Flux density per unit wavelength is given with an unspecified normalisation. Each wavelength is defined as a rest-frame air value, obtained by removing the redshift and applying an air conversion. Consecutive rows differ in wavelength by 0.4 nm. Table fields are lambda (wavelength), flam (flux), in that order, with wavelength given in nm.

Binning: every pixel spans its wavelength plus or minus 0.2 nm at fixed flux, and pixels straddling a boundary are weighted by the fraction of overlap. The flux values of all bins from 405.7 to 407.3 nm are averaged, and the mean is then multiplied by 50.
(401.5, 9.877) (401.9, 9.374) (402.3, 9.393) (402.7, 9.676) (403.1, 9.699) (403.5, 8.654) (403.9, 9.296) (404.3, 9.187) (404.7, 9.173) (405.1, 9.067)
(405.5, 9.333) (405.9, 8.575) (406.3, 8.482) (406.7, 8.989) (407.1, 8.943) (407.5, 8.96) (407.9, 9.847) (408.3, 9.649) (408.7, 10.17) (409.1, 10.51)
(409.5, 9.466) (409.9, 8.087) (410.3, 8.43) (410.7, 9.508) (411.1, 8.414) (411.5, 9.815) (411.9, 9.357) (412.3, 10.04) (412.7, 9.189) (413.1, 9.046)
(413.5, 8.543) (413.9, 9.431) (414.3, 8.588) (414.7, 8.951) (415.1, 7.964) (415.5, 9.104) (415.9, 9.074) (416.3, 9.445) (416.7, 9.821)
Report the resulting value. 437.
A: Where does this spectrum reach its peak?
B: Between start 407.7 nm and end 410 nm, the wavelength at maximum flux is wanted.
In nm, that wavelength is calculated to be 409.1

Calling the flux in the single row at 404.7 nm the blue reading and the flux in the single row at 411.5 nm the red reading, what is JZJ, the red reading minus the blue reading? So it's 0.64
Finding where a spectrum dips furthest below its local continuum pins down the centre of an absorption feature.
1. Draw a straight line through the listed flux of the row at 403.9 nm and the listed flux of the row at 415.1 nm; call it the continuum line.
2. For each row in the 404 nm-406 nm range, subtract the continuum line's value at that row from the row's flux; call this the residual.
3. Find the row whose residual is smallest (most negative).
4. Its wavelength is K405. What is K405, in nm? 405.9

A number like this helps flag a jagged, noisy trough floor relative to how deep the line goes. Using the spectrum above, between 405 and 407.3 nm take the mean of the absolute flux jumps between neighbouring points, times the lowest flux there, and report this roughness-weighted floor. 2.8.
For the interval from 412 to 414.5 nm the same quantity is 5.5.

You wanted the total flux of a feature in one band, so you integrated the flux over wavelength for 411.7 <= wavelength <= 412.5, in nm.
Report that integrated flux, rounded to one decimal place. 7.8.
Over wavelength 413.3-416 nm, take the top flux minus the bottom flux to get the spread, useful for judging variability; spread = 1.47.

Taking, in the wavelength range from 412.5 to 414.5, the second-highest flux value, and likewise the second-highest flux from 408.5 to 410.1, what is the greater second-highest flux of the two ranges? 10.2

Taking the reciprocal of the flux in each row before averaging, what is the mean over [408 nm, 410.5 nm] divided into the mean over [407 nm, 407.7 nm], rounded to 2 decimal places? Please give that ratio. 1.04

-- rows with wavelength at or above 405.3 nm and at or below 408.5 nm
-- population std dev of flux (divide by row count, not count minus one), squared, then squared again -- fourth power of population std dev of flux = 0.041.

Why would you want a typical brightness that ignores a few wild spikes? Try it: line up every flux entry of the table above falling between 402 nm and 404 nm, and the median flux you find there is 9.39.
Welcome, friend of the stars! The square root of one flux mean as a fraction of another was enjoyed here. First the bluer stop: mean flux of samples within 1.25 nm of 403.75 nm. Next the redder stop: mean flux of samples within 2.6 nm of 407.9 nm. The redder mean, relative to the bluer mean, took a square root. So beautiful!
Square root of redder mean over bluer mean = 0.995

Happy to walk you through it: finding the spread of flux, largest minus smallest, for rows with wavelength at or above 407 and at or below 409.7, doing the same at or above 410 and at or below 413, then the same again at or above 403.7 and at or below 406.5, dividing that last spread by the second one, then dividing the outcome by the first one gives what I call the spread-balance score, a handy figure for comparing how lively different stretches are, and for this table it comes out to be 0.334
